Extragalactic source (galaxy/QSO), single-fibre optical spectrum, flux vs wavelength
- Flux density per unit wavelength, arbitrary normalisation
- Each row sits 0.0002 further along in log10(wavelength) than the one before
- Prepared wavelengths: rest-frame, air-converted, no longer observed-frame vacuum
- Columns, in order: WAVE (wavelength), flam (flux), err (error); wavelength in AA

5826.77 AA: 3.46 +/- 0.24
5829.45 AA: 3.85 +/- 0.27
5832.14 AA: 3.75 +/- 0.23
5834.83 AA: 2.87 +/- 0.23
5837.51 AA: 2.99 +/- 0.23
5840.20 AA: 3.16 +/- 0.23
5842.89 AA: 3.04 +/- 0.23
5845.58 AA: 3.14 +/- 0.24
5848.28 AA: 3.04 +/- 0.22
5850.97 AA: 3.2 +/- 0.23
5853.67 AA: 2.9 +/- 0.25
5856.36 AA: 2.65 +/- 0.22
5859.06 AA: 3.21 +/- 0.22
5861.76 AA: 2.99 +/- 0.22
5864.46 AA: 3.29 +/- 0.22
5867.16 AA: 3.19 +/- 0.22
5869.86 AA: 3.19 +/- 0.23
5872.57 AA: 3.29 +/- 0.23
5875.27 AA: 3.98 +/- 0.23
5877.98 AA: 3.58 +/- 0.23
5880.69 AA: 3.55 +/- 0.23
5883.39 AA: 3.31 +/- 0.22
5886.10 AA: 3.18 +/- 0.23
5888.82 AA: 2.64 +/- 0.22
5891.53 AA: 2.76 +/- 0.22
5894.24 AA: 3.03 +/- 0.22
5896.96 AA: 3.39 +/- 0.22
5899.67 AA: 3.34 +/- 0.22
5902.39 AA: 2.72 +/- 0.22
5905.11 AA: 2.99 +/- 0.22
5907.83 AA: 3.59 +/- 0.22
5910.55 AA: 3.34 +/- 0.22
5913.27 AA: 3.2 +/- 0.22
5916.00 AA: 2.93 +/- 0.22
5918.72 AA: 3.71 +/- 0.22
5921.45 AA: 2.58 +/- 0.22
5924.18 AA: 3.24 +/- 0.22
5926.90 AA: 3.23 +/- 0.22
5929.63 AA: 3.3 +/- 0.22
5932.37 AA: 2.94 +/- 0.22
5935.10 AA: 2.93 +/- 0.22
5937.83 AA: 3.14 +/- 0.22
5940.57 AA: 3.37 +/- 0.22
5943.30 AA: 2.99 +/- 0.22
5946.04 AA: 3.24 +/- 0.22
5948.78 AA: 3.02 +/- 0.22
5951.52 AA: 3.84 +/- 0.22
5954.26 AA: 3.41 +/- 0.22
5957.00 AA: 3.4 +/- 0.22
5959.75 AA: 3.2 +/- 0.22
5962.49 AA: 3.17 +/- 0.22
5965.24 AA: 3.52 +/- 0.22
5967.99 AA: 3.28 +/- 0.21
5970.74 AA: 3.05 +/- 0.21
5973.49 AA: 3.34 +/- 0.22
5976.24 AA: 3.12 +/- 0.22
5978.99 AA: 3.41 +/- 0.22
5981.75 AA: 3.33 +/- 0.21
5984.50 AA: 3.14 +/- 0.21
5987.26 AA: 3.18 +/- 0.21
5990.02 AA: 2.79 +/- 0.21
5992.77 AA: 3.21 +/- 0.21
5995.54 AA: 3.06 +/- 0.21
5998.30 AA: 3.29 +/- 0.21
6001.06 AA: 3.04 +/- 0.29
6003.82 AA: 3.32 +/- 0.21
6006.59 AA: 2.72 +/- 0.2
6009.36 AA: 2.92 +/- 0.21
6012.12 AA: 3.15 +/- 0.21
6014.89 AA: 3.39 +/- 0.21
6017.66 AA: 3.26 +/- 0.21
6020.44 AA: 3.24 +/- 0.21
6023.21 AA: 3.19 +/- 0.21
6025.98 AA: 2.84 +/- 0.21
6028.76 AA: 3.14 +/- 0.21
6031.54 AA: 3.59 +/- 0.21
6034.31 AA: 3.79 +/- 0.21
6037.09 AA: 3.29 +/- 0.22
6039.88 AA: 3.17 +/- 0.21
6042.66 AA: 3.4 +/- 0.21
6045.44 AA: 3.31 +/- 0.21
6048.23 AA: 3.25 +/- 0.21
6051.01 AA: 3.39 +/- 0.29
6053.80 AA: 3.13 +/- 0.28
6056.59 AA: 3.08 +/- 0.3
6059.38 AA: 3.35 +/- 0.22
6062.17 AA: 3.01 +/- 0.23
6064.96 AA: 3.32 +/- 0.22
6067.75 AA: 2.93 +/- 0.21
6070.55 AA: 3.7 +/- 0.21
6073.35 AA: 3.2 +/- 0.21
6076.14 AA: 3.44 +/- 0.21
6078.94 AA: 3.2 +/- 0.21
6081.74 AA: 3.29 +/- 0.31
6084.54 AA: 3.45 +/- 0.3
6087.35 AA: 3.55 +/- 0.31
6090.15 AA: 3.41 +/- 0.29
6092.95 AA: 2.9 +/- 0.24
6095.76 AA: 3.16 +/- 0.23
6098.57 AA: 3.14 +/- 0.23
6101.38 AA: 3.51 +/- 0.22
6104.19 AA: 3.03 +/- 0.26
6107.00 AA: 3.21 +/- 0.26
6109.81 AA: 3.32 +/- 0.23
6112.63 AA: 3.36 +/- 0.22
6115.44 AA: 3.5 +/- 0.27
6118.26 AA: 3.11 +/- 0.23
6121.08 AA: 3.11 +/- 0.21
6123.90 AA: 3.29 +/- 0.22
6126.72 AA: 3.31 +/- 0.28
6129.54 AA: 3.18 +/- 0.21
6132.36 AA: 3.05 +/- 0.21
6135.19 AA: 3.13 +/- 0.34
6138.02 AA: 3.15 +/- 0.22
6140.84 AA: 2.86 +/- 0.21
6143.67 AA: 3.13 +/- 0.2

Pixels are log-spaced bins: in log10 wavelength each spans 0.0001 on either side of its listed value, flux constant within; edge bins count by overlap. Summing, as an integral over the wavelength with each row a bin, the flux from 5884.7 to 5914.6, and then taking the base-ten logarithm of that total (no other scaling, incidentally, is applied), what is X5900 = 1.97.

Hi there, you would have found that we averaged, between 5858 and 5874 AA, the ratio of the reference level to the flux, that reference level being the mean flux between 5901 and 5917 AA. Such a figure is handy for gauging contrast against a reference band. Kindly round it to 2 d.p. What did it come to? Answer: 0.98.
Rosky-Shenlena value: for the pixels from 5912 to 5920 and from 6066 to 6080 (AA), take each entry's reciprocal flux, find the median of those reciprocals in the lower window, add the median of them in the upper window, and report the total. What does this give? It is 0.625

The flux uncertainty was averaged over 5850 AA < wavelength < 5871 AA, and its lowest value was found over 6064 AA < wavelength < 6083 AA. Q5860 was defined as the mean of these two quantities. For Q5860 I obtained 0.218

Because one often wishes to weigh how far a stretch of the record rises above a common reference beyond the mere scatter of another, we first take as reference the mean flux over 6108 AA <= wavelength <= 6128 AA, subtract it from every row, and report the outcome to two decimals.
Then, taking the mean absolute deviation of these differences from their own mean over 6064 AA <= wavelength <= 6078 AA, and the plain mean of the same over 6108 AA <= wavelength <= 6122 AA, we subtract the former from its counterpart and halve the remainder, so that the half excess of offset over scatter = -0.10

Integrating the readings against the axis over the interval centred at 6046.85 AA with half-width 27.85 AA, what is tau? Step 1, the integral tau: 182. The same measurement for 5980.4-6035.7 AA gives 176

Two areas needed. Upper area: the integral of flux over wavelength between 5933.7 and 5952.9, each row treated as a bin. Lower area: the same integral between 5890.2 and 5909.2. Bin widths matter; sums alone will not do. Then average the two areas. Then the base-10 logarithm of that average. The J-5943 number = 1.78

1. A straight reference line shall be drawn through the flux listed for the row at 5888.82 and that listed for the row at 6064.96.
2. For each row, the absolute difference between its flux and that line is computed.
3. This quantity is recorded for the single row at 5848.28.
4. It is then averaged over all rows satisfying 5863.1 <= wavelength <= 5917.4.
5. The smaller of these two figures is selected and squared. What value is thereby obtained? 0.31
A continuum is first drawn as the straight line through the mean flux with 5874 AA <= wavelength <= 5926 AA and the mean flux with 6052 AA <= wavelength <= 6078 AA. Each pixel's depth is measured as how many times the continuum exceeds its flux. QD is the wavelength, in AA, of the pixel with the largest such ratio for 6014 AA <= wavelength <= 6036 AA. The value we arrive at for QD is 6025.98 AA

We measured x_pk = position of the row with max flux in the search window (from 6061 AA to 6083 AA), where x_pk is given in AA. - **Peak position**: 6070.55 AA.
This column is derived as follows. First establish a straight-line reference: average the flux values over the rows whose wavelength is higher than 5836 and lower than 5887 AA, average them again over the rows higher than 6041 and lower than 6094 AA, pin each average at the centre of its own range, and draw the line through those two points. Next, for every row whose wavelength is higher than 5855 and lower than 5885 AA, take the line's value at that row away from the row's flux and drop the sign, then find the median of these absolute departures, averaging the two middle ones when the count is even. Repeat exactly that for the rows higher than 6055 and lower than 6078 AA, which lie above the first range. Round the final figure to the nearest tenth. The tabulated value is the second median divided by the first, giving 1.8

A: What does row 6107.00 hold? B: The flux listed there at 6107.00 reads 3.21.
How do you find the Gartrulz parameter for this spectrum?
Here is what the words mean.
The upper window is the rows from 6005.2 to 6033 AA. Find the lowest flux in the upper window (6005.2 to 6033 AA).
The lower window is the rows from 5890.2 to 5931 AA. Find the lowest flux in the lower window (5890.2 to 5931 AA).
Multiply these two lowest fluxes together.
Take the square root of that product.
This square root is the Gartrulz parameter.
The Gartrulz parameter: 2.65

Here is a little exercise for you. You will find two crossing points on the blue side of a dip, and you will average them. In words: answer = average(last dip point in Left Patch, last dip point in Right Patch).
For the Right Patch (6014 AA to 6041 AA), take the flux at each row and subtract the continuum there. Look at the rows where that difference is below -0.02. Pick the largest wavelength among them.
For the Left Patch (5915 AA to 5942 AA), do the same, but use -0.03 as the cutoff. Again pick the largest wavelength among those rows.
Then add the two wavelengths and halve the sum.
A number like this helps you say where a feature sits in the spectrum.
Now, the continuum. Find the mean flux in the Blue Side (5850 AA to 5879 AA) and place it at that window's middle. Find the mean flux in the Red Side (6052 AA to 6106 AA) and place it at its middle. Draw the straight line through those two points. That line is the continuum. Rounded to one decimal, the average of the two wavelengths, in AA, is 5988.9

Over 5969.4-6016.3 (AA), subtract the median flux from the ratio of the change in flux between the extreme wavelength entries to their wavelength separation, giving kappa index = -3.14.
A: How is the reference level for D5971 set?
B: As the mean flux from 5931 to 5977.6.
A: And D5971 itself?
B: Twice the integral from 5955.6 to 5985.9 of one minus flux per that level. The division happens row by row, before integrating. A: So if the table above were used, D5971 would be -1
